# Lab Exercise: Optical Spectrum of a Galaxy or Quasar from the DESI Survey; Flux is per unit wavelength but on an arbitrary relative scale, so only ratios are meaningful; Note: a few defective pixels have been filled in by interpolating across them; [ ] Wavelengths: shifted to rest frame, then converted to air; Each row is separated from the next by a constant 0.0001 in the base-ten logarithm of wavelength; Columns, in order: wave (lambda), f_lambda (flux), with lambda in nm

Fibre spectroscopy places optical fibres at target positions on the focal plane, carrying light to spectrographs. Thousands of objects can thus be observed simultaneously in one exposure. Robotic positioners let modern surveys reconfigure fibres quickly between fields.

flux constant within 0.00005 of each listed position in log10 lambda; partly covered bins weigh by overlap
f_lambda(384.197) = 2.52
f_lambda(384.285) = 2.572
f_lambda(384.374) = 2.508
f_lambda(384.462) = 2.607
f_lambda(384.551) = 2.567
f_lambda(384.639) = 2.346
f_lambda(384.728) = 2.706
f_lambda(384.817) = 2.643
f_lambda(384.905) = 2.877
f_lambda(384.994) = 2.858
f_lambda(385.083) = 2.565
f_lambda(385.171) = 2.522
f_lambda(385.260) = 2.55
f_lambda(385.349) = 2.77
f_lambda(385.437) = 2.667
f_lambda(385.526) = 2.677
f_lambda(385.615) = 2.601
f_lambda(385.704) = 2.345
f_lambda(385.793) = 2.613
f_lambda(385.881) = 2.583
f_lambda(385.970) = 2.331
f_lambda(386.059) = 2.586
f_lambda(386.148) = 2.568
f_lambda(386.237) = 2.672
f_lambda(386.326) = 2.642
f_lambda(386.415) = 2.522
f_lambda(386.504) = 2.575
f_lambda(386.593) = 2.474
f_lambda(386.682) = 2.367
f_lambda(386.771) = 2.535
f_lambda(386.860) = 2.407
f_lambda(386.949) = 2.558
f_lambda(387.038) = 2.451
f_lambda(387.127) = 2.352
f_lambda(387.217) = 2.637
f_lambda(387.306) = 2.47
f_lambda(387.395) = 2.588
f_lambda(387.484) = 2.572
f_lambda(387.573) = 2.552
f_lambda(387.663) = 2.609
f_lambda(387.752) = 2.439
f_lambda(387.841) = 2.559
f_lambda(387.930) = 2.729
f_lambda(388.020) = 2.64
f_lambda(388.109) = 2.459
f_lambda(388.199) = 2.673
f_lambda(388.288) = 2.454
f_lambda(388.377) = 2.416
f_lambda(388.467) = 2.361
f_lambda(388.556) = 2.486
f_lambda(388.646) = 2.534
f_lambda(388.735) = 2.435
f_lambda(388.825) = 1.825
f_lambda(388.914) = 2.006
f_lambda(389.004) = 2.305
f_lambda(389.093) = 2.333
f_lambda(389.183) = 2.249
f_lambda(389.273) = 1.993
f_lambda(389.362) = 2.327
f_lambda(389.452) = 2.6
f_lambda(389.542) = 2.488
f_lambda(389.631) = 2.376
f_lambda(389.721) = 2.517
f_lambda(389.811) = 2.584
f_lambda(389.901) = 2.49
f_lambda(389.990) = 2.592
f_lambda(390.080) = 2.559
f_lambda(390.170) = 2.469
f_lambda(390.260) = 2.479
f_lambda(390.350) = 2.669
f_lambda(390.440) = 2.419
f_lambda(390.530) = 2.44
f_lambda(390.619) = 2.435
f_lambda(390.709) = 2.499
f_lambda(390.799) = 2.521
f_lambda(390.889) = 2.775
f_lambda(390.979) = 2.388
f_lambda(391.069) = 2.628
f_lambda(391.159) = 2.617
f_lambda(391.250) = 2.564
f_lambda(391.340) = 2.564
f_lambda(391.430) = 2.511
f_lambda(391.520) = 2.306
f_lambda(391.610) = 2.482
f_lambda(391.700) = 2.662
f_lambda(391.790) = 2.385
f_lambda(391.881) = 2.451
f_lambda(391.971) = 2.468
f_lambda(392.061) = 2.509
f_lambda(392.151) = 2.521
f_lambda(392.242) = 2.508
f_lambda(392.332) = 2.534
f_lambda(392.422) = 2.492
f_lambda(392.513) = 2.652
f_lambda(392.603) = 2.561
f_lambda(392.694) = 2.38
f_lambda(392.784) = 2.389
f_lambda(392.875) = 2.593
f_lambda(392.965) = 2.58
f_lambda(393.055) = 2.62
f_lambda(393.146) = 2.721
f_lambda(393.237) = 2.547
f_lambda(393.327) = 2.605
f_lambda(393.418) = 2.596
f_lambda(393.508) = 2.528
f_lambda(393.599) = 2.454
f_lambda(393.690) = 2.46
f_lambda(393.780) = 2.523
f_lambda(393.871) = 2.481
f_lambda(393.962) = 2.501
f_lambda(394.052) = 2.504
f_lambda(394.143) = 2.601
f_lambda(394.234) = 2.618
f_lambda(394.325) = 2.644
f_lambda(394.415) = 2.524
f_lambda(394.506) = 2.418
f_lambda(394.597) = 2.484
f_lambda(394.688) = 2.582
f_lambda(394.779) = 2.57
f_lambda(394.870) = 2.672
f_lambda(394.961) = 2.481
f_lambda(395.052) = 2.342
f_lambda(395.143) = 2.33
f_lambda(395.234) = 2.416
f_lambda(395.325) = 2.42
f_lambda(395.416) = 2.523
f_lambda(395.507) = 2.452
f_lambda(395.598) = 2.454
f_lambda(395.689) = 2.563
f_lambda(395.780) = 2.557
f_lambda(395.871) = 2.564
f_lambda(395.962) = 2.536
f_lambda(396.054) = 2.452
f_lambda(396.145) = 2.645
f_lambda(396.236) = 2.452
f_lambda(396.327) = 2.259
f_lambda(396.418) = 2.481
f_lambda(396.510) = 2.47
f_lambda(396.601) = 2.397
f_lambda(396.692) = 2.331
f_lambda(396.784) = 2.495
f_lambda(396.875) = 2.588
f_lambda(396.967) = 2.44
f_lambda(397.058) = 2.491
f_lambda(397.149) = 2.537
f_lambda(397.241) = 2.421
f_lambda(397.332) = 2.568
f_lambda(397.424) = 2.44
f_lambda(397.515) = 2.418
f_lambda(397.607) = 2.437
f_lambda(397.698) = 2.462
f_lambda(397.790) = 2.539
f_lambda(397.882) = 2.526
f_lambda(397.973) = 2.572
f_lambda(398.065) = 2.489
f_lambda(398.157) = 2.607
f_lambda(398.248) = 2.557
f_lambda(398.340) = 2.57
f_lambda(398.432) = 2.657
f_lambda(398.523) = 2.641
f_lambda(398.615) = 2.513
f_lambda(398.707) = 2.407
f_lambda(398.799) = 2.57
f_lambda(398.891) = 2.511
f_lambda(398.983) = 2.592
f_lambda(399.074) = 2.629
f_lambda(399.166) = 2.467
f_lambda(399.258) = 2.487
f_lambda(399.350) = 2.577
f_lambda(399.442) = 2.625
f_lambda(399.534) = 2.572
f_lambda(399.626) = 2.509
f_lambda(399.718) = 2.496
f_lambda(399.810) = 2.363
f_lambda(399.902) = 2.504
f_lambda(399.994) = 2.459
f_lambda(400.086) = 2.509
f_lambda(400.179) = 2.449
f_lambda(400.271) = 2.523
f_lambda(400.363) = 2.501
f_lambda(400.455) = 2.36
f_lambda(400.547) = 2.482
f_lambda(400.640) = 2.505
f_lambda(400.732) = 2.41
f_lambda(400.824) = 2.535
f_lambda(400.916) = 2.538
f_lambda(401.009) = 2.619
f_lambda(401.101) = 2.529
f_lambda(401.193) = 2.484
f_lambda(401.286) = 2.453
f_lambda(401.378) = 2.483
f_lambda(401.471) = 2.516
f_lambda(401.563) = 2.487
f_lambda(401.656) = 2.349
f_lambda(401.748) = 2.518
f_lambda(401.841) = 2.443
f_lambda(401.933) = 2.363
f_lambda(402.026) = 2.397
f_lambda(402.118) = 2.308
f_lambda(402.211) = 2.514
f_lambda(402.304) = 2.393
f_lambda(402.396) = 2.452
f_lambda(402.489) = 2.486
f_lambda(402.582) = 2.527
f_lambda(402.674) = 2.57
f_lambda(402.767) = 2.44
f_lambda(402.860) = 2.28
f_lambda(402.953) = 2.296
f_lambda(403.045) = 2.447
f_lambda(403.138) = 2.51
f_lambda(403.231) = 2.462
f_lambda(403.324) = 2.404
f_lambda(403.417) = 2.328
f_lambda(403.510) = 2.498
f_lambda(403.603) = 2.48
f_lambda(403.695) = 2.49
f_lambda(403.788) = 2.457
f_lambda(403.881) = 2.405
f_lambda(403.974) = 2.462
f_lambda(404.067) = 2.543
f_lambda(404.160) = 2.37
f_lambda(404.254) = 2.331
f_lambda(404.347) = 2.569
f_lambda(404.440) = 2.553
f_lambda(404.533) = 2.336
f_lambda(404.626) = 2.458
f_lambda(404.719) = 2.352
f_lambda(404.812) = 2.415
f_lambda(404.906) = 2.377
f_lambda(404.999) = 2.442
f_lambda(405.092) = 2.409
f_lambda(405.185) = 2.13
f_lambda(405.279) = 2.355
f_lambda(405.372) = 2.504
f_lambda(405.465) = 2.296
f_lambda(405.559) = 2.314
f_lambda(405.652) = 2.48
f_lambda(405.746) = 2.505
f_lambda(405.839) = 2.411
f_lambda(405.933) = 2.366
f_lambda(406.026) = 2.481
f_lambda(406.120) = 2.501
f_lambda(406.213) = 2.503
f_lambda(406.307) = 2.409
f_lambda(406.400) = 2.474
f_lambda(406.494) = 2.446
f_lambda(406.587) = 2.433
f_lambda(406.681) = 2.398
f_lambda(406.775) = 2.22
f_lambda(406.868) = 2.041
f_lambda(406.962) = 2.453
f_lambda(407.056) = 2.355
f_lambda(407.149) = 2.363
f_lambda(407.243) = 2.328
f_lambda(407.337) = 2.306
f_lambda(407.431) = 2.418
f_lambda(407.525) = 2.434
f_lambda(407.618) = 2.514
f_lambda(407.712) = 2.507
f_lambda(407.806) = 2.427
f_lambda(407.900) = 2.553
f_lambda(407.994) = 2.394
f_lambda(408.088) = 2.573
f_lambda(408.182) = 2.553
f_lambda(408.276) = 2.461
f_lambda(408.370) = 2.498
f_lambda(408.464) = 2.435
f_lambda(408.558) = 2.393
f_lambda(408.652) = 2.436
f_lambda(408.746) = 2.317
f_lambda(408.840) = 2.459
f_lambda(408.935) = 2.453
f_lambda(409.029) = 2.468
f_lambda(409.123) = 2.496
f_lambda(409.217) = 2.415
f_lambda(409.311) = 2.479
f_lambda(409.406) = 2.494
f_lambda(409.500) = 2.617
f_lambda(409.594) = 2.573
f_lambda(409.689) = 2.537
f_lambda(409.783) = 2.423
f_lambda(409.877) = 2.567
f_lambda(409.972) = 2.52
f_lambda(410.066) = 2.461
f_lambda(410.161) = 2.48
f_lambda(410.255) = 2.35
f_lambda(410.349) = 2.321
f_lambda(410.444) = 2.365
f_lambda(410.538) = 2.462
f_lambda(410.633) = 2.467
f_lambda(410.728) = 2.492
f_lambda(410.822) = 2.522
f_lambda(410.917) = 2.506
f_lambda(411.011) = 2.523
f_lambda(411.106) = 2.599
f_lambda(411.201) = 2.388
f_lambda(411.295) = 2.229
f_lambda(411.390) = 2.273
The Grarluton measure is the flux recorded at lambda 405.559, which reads 2.314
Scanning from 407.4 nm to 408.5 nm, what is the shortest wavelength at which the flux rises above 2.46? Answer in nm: 407.618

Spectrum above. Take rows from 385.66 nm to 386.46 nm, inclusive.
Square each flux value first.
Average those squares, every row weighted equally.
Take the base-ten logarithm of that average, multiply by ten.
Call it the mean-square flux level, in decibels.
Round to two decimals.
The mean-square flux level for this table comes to 8.11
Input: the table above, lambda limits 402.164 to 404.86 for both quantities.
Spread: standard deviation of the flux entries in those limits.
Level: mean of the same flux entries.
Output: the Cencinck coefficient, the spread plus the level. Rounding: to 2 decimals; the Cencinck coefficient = 2.52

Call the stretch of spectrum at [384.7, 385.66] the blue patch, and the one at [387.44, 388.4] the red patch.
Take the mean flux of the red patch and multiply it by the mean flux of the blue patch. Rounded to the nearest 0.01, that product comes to 6.84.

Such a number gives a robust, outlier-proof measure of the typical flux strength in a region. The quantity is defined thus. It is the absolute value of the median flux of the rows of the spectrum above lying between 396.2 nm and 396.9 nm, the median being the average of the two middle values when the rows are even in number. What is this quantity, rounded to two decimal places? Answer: 2.46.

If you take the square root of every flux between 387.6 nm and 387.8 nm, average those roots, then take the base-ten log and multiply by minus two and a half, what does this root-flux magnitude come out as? -0.502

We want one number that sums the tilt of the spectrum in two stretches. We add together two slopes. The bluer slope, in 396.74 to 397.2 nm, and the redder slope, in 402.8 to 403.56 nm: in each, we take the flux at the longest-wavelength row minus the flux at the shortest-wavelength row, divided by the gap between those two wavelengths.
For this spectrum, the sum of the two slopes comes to 0.5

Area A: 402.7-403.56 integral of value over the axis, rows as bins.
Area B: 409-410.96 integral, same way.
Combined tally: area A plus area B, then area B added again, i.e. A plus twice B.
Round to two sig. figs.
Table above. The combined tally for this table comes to 12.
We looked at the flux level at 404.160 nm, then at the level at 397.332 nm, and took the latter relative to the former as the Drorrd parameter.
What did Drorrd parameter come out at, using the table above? 1.08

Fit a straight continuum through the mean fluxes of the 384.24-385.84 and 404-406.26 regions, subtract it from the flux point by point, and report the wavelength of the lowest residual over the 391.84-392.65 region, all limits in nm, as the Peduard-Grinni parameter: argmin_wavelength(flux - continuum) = 391.881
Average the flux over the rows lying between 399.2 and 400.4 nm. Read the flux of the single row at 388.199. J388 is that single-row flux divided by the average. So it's 1.07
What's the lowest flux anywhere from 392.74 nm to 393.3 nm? 2.389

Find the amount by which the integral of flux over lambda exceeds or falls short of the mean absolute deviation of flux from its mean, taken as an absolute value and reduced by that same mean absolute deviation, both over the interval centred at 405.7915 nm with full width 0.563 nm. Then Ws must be 1.2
